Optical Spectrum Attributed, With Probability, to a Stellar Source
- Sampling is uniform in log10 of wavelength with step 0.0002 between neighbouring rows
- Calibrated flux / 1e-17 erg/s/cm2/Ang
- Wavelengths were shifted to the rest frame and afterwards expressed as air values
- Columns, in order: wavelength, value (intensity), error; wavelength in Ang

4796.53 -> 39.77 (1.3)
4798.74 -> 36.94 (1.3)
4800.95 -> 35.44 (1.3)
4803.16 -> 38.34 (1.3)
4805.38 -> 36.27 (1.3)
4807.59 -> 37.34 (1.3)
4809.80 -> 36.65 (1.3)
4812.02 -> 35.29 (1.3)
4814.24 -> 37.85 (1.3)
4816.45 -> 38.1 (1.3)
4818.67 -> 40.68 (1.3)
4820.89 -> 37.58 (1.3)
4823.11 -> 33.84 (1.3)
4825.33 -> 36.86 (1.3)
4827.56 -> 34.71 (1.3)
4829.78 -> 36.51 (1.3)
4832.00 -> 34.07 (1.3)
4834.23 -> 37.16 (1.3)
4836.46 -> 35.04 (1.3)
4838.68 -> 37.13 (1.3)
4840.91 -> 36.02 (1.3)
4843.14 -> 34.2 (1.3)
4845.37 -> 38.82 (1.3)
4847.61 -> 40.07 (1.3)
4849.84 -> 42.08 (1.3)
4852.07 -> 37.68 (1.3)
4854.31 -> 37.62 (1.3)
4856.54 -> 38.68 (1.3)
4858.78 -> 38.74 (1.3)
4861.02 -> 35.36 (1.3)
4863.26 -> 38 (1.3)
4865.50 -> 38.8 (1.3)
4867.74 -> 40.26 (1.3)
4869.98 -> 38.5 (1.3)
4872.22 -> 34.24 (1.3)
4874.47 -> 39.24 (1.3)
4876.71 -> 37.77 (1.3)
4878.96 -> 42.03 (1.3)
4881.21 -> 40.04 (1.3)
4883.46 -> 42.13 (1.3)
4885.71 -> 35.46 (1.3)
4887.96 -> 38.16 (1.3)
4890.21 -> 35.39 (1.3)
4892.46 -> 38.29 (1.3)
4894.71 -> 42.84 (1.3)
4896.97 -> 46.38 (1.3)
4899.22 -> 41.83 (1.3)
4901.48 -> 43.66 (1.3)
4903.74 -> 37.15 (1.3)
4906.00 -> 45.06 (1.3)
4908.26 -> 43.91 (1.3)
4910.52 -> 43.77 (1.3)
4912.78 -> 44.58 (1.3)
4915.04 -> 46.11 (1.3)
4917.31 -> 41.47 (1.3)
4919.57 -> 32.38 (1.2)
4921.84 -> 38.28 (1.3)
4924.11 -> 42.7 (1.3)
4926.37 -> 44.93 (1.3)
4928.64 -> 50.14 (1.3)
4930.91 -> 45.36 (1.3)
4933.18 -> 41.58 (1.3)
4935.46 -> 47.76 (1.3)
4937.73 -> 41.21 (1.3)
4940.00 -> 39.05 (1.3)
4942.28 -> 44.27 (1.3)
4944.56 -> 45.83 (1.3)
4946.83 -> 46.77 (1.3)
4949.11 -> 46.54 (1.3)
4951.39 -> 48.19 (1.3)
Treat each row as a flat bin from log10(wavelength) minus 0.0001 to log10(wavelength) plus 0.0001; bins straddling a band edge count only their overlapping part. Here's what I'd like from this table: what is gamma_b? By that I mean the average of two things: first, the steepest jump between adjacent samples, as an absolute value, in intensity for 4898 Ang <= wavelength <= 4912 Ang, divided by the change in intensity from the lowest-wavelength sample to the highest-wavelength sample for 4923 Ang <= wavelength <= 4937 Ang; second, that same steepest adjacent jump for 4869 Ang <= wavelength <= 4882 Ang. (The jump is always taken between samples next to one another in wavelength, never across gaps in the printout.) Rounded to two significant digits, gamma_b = 3.3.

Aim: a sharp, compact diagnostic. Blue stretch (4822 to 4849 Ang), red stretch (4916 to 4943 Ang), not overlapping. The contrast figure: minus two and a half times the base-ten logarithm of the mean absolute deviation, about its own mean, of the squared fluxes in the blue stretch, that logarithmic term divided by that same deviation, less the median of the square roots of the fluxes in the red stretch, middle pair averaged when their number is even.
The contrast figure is -6.54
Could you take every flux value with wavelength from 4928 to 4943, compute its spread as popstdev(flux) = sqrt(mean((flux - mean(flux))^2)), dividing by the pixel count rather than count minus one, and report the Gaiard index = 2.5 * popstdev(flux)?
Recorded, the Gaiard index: 9.0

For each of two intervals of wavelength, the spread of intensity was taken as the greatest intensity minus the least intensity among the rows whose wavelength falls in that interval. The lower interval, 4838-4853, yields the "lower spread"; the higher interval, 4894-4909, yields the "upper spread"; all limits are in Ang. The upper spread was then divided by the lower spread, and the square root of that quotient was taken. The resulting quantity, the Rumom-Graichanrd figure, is 1.08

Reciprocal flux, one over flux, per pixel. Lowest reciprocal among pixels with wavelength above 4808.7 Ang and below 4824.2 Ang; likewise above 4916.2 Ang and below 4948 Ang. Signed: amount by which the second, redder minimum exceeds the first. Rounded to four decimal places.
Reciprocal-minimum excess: -0.0046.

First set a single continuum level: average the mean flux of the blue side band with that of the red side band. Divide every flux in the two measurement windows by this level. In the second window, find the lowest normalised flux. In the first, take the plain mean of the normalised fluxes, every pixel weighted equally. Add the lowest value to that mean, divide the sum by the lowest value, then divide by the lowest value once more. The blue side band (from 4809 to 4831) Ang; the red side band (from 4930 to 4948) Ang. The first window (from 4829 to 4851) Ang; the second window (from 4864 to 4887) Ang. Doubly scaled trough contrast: 2.5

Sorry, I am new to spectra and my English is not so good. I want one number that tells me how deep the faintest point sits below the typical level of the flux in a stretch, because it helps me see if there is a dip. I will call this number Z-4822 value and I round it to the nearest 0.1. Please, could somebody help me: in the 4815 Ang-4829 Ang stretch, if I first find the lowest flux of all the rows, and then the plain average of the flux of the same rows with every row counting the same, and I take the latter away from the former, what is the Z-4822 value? -3.1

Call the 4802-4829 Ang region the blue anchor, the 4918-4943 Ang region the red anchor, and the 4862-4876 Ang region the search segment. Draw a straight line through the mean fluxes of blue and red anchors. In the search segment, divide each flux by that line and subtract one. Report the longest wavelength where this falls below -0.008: 4874.47 Ang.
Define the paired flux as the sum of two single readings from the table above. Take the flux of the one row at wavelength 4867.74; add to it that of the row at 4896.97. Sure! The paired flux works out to 87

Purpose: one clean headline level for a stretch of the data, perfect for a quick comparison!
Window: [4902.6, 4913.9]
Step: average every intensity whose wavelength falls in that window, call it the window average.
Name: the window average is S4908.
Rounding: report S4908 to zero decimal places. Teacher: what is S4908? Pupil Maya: 43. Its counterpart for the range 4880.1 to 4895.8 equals 39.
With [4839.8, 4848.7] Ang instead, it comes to 37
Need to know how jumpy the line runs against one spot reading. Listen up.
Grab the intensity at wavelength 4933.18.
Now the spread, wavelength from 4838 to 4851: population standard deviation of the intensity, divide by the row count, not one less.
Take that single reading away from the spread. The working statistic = -39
